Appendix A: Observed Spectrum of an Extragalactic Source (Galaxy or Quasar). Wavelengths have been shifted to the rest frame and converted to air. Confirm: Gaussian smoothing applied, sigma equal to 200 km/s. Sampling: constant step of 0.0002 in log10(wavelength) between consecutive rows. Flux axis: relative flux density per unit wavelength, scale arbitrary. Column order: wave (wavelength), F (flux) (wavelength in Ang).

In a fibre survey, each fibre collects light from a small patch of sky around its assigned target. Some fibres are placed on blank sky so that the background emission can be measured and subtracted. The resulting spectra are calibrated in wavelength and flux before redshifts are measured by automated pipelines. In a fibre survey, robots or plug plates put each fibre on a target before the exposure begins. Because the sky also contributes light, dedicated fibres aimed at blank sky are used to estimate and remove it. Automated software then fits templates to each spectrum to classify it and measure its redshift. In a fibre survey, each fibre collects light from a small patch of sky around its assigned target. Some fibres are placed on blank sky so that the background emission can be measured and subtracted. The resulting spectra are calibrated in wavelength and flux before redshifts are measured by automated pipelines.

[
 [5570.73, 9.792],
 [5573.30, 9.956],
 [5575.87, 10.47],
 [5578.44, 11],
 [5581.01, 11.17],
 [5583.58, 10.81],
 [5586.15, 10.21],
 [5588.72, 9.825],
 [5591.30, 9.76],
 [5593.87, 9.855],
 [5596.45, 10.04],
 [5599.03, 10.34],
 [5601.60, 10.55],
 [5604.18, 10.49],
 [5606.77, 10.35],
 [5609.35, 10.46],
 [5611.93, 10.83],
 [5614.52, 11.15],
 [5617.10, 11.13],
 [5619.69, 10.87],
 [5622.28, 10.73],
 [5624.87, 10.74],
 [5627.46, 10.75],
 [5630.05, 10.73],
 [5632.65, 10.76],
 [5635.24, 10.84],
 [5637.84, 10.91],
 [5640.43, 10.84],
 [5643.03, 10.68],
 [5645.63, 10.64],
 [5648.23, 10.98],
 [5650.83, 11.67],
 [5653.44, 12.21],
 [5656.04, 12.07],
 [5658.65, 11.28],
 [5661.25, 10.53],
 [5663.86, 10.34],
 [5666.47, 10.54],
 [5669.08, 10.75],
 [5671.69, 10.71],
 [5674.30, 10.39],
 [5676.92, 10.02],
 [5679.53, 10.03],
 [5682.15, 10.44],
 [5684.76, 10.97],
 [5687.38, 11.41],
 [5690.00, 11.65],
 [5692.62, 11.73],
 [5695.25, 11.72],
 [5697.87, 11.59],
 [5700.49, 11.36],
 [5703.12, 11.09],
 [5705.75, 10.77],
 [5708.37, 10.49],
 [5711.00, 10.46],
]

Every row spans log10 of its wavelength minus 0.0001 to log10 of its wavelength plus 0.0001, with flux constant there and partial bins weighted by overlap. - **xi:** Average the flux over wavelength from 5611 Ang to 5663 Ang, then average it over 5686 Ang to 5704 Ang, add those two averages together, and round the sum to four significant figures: 22.52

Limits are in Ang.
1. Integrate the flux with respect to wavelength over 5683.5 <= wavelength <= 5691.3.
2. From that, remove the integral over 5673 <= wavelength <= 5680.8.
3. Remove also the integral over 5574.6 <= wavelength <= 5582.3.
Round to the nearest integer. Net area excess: -74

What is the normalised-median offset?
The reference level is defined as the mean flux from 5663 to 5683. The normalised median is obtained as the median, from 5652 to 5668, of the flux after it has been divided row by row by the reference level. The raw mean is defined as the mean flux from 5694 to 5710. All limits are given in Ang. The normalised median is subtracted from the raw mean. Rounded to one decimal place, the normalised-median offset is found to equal 10.1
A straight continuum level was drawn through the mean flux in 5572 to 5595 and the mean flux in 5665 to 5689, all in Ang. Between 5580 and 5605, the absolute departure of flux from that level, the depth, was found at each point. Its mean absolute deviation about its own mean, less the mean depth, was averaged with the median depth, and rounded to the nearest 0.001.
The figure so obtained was 0.124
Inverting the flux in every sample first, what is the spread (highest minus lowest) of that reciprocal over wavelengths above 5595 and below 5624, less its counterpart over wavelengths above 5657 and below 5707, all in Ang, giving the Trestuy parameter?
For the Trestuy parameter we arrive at -0.0046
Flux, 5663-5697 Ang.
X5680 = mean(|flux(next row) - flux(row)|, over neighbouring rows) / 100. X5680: 0.0024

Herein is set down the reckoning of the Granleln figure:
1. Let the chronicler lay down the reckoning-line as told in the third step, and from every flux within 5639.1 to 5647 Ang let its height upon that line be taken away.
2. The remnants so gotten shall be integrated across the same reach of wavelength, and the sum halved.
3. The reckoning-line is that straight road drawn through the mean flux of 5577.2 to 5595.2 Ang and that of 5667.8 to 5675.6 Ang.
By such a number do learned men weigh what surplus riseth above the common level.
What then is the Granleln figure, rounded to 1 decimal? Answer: 0.7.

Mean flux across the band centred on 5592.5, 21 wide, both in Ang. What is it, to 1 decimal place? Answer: 10.2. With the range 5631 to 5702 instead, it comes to 11.0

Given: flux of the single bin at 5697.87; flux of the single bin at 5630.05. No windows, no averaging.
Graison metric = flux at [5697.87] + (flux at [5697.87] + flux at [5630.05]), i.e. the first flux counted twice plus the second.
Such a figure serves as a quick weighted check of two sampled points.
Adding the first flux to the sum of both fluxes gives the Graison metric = 33.9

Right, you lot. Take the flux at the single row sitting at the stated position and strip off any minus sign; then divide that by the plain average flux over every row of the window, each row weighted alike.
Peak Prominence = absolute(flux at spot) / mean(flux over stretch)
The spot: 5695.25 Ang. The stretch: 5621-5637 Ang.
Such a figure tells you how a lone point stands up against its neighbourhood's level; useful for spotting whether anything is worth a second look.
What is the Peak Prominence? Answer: 1.09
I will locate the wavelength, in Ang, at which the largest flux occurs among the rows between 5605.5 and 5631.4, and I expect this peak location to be 5614.52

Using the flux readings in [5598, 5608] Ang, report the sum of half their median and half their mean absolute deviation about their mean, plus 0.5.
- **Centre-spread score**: 5.8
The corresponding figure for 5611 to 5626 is 6.0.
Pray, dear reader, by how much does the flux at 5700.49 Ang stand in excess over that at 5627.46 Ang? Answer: 0.61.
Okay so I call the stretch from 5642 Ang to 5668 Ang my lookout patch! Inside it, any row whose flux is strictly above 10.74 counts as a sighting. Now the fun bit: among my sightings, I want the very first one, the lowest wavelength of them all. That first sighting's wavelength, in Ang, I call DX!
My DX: 5648.23 Ang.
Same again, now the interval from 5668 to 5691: 5669.08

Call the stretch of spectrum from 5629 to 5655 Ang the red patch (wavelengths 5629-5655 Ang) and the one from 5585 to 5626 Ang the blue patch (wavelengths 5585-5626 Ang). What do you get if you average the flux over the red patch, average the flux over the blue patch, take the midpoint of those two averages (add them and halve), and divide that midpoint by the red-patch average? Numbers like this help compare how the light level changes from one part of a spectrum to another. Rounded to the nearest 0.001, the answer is 0.974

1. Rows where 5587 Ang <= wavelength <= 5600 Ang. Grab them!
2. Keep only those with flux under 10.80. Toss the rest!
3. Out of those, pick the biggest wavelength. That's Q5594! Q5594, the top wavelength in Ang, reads 5599.03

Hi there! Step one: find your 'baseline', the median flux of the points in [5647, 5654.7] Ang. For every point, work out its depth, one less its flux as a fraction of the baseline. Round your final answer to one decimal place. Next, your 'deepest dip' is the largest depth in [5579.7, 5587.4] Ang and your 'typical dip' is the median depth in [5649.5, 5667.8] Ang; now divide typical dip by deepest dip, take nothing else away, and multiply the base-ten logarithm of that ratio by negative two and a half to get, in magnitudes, 1.4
